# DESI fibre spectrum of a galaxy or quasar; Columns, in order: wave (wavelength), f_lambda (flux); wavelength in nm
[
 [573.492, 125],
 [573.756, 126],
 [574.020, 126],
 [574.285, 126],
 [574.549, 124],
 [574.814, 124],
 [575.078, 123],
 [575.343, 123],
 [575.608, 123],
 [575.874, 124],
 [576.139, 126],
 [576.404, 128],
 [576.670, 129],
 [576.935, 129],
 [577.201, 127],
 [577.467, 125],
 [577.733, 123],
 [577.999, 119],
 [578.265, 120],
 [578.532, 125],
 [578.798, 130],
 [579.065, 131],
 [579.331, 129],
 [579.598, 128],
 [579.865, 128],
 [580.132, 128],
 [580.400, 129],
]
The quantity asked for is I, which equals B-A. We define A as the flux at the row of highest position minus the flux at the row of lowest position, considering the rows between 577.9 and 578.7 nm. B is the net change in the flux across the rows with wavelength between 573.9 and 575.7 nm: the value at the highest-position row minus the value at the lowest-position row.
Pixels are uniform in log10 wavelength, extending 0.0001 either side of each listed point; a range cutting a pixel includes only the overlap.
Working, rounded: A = 6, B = -3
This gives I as -9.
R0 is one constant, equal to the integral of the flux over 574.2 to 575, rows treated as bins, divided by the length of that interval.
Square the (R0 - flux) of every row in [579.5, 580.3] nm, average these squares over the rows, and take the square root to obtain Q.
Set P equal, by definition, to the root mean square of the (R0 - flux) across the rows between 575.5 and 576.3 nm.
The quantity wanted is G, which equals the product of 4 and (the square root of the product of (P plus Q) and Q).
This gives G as 16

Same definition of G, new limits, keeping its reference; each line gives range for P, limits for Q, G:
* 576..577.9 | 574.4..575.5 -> 9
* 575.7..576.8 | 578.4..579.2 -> 24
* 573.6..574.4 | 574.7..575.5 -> 8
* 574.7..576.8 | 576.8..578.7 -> 18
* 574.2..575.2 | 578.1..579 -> 19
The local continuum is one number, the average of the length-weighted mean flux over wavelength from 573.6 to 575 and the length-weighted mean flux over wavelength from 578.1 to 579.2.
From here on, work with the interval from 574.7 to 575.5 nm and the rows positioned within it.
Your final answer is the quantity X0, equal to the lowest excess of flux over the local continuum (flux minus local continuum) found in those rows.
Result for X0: -2.8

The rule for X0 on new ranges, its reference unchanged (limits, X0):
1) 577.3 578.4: -6.8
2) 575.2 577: -2.8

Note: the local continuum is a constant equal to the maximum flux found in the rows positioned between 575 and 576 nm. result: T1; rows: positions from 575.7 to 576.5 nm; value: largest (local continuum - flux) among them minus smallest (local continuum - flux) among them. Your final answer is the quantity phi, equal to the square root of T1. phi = 2.0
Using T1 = 4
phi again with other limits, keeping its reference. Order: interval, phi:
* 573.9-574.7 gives 1.4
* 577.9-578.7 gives 2.4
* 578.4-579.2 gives 2.4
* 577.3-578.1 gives 2.4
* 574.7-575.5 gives 1.0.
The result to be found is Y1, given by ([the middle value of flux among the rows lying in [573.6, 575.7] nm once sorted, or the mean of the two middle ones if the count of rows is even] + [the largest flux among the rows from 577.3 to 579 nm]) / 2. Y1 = 127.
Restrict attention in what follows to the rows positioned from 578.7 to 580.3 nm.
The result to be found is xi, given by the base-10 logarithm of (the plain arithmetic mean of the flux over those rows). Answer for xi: 2.11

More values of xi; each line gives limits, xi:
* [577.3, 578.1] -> 2.09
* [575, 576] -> 2.09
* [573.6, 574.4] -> 2.10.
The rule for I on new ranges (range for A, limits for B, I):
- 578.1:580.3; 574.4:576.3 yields -6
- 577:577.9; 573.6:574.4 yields 4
